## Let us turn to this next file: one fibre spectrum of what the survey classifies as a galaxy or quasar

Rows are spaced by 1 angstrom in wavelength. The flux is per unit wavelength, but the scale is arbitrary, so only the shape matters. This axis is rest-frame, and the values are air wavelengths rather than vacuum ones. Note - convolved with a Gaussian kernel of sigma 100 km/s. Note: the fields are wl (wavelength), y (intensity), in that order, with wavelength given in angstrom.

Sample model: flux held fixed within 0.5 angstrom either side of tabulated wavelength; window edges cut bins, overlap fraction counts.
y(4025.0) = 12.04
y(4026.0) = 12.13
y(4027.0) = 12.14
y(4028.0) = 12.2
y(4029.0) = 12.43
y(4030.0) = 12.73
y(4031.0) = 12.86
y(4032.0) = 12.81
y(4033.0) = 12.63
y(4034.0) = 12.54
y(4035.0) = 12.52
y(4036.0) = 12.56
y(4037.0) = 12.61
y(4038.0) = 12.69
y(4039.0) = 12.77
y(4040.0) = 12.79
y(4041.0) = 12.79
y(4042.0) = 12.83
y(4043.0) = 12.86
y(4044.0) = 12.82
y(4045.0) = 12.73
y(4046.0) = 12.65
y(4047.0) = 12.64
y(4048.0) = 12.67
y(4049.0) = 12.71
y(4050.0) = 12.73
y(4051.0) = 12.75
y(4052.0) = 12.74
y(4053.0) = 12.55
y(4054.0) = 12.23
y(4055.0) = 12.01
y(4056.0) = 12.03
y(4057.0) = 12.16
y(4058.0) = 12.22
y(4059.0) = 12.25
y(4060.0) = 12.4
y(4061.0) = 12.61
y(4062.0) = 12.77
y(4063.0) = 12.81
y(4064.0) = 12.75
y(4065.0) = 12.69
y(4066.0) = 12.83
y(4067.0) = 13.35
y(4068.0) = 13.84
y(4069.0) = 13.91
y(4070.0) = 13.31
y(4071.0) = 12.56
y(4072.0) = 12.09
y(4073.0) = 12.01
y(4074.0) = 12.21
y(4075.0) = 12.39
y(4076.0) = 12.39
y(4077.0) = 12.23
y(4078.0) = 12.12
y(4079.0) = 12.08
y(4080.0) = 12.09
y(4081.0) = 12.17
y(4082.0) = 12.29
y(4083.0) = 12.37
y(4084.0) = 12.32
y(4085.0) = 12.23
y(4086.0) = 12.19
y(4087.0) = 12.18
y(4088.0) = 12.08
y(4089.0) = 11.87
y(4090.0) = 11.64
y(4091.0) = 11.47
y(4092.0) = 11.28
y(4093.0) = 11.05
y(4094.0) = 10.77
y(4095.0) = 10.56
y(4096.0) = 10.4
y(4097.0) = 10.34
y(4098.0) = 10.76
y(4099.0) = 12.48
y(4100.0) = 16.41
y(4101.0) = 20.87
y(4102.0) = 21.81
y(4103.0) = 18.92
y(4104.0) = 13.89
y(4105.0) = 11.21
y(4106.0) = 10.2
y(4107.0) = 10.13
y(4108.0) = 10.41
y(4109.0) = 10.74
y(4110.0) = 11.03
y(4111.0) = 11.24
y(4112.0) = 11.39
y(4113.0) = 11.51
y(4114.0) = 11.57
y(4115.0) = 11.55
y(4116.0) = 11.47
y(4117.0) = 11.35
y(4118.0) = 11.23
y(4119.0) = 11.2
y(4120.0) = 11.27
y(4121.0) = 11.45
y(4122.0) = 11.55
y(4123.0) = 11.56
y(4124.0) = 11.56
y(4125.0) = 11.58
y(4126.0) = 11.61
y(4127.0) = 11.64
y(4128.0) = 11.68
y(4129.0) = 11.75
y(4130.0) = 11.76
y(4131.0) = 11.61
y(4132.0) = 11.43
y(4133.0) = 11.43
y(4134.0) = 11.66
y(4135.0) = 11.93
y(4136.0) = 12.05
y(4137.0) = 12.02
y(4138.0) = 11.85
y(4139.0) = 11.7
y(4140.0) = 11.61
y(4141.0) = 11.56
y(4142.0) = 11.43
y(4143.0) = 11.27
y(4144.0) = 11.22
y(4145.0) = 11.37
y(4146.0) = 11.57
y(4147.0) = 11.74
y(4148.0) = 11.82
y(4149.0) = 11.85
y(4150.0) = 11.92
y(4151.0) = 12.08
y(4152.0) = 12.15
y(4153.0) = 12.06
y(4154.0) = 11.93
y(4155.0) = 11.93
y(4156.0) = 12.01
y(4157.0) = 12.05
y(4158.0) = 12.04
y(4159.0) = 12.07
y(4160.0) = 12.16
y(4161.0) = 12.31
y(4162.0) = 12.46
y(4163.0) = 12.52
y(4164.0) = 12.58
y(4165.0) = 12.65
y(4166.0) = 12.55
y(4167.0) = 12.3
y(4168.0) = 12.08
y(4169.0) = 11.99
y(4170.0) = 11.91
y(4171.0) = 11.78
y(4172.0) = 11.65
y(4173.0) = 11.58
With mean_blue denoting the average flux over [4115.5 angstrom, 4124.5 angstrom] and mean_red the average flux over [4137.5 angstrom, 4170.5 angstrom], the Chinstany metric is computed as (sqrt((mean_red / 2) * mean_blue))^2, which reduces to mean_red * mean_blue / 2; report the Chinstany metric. 68.2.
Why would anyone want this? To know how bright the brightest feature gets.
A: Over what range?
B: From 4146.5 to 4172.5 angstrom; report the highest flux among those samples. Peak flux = 12.65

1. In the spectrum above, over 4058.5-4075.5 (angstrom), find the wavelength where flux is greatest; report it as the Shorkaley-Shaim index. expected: 4069.0 angstrom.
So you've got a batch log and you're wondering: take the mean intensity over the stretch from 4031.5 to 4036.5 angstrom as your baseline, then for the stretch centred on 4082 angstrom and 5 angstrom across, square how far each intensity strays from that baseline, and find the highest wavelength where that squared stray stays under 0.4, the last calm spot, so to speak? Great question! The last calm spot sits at 4084.0 angstrom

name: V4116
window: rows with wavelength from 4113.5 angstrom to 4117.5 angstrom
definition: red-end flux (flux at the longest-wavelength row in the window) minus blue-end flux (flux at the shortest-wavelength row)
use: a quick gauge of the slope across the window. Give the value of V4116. -0.22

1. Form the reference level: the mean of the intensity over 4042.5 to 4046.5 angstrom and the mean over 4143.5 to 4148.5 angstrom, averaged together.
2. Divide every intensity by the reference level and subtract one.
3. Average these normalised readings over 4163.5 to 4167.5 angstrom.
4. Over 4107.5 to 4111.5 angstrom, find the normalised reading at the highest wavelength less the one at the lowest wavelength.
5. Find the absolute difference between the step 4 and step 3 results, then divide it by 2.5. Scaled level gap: 0.015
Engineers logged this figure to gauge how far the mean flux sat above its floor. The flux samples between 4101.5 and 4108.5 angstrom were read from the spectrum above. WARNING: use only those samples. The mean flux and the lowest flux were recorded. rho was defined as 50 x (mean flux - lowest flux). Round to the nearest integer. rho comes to 183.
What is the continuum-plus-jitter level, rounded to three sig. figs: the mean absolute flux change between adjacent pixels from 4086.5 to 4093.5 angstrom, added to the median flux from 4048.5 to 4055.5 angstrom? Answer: 12.9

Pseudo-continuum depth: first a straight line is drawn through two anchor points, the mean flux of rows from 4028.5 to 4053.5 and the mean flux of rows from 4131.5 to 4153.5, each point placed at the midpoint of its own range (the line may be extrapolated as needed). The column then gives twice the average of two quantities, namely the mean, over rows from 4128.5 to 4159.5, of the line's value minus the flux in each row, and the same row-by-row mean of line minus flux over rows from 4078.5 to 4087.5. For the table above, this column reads 0.01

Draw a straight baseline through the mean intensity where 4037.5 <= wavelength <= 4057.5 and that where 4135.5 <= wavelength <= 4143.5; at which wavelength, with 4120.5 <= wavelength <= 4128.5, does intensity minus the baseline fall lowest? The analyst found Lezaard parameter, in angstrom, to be 4121.0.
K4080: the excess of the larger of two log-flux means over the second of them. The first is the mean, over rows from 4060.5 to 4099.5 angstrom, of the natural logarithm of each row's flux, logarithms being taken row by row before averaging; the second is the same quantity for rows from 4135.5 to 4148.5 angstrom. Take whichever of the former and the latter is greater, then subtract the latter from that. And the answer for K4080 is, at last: 0.04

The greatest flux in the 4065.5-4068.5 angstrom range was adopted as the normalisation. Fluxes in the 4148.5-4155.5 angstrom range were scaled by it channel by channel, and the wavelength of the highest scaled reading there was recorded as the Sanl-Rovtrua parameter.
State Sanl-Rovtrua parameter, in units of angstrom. 4152.0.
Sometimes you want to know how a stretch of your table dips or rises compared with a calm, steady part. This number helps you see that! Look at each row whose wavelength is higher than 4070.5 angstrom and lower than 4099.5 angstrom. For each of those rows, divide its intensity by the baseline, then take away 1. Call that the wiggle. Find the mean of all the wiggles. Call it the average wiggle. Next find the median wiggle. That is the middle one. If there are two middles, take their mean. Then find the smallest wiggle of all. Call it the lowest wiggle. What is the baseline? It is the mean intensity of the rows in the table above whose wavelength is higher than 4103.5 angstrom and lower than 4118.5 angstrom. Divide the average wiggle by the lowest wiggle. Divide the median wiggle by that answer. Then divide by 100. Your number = -0.0012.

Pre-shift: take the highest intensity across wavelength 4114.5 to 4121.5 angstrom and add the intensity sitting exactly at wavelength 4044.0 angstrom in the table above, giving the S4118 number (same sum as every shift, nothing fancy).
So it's 24.4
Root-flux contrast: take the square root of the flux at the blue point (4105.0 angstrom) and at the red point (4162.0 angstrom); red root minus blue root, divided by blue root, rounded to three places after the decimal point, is 0.054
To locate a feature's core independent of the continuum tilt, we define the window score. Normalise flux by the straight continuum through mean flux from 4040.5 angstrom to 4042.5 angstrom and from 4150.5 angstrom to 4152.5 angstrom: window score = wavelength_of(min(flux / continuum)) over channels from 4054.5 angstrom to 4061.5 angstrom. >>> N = 4055.0 angstrom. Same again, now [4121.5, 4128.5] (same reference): 4122.0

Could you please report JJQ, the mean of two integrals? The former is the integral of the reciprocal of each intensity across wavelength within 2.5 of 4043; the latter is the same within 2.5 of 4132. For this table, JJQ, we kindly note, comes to 0.411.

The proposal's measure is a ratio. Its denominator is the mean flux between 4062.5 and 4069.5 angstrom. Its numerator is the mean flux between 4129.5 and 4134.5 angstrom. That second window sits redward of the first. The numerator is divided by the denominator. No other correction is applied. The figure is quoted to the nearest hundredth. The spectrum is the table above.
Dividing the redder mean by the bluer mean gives 0.88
